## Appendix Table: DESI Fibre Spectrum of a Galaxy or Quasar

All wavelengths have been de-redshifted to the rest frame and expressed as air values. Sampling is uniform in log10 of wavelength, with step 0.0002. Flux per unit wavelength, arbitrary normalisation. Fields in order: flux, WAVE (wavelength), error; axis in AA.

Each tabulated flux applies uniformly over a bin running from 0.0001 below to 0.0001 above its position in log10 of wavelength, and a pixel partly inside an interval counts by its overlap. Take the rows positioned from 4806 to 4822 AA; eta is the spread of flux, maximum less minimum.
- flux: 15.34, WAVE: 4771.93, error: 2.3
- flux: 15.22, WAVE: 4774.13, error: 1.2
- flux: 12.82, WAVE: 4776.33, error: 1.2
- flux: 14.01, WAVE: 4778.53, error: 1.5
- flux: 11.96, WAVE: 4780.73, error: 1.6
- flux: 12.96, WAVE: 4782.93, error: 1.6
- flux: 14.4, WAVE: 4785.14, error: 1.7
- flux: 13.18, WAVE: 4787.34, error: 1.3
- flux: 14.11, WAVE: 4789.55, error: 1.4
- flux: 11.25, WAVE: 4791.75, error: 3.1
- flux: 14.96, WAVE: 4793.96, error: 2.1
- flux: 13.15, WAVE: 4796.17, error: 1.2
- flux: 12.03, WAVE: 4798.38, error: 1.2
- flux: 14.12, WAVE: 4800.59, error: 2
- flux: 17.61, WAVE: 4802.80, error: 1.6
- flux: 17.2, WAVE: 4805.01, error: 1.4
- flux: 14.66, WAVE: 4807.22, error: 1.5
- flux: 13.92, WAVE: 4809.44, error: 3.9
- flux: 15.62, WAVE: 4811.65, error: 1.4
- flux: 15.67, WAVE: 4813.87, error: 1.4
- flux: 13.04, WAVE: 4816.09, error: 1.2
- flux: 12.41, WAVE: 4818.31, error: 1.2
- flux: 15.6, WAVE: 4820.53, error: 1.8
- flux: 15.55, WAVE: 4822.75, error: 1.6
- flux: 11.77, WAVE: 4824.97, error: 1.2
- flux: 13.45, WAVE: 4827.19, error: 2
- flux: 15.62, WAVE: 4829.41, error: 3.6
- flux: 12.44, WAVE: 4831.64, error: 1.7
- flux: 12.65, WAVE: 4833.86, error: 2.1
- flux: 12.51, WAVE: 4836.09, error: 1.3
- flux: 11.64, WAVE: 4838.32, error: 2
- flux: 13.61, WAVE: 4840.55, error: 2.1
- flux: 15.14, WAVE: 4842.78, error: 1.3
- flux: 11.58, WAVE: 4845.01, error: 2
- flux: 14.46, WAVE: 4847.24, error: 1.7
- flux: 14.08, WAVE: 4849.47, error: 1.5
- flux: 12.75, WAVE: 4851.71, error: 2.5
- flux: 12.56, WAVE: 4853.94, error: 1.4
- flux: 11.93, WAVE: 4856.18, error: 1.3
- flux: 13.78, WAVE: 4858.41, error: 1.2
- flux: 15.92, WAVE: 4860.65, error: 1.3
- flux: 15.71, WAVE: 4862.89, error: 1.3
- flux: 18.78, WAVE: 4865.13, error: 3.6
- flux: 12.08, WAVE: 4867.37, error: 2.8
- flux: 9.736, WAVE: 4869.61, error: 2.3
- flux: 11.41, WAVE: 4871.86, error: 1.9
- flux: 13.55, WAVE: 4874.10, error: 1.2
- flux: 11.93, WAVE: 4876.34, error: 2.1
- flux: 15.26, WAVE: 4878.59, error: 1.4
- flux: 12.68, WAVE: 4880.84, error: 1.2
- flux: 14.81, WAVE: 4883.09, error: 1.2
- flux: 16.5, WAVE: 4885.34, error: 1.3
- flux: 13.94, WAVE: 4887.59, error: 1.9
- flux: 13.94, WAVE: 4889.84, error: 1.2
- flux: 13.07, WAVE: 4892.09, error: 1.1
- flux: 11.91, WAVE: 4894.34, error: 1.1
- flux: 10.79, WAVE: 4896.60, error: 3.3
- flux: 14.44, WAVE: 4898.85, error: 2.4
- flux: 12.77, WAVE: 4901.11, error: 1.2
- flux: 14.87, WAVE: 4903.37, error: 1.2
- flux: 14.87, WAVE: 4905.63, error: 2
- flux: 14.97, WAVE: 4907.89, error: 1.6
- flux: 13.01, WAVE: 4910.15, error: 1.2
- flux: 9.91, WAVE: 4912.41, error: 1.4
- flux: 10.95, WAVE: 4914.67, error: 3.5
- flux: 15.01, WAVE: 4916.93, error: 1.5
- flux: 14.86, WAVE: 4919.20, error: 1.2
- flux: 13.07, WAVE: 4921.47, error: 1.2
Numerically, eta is 3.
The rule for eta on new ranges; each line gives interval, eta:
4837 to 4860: 4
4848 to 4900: 9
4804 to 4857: 6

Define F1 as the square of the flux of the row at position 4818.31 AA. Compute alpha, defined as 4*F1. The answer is 616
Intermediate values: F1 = 154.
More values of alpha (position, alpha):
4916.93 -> 901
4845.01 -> 536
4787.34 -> 695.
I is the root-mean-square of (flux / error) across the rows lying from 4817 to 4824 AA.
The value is 9.6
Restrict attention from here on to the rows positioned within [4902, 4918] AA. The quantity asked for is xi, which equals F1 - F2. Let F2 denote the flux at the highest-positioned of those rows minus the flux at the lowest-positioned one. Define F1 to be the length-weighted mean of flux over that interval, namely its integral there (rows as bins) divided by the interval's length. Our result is 13.2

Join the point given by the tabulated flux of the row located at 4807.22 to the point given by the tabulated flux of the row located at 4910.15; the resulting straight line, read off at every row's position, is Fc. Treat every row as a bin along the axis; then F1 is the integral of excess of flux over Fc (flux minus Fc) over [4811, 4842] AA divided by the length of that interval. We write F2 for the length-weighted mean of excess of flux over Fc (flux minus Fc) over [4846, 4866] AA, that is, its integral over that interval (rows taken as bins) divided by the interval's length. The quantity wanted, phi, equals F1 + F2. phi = -0.2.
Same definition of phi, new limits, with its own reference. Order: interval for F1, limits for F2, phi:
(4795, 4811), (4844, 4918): -0.1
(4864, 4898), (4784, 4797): -1.5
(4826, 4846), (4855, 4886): -0.8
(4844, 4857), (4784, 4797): -2.5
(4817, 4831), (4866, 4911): -0.4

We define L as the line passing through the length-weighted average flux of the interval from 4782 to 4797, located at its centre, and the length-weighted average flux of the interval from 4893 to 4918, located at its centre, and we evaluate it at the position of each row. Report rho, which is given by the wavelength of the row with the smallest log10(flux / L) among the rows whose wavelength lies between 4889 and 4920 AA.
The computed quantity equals 4912.41 AA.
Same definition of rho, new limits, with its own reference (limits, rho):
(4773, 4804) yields 4791.75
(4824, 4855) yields 4845.01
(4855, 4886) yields 4869.61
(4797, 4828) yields 4824.97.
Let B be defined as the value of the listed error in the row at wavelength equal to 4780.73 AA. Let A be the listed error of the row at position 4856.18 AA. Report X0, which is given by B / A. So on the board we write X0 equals 1.2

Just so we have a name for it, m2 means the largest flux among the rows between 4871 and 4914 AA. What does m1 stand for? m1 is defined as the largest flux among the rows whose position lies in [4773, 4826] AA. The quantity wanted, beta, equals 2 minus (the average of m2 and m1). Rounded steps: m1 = 17.61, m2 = 16.5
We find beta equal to -15.1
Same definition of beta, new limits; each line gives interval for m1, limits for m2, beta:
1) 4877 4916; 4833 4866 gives -15.6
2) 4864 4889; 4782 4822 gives -16.2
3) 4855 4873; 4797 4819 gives -16.2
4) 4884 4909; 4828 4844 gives -14.1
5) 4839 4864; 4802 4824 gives -14.8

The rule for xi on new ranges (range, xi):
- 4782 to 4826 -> 15.4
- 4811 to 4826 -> 18.1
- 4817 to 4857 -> 13.8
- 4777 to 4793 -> 15.9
